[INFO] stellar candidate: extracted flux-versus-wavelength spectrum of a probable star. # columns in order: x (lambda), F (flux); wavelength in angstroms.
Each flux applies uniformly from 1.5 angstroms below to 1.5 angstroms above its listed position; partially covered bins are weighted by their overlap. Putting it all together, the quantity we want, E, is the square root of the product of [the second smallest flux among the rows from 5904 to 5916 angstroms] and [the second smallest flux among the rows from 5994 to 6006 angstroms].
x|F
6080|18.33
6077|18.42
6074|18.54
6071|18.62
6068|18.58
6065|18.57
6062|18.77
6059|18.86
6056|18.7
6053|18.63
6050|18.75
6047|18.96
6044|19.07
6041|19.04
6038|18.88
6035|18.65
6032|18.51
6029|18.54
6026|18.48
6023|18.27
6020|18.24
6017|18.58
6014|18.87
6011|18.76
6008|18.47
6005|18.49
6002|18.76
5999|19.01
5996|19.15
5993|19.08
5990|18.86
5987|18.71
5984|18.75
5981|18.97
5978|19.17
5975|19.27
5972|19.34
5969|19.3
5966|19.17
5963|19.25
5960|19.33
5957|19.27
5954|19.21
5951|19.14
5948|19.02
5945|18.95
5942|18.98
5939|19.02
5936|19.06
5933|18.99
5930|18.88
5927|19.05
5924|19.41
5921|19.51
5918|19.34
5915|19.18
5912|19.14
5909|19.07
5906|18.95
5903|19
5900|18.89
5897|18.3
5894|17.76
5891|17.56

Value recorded 18.9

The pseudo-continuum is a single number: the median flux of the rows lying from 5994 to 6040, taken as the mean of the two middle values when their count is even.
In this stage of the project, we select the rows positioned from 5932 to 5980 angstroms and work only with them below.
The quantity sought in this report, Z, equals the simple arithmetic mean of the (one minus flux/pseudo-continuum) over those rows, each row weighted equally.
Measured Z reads -0.031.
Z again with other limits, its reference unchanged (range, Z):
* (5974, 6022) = -0.013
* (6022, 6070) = -0.007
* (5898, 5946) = -0.027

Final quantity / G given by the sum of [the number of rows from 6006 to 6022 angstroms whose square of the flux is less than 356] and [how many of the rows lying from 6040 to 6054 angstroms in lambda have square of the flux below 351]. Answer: 5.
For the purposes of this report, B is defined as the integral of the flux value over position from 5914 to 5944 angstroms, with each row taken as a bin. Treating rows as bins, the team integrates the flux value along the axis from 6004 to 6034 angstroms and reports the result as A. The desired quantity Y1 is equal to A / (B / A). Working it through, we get 538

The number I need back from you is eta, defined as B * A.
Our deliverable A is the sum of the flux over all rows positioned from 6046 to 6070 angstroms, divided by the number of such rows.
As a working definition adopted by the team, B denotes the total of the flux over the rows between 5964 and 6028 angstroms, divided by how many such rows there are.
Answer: 353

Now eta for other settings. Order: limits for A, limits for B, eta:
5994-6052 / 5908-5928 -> 360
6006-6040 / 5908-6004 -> 355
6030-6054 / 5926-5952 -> 358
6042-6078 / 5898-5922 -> 358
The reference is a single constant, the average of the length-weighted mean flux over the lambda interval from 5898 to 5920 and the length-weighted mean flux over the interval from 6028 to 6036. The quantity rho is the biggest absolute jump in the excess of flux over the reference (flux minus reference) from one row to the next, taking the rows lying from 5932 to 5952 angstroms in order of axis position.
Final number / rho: 0.12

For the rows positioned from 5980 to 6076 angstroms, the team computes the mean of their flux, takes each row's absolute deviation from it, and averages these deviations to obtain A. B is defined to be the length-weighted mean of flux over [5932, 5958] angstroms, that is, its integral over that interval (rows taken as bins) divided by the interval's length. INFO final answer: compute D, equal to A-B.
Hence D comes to -18.9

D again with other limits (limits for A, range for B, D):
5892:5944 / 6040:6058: -18.6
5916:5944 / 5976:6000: -18.8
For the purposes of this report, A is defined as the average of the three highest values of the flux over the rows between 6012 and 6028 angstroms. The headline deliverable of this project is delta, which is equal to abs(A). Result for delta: 18.6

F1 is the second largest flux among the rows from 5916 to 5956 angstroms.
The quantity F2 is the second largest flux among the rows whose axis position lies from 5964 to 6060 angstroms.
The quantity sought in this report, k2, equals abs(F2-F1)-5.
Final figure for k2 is -4.89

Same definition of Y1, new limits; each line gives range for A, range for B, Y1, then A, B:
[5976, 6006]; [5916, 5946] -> 561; 567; 574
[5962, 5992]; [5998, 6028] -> 587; 572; 558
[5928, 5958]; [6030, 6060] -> 579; 571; 564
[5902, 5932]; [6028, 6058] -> 586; 575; 563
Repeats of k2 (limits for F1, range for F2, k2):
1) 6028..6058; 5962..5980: -4.74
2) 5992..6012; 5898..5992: -4.67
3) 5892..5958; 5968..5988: -4.89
